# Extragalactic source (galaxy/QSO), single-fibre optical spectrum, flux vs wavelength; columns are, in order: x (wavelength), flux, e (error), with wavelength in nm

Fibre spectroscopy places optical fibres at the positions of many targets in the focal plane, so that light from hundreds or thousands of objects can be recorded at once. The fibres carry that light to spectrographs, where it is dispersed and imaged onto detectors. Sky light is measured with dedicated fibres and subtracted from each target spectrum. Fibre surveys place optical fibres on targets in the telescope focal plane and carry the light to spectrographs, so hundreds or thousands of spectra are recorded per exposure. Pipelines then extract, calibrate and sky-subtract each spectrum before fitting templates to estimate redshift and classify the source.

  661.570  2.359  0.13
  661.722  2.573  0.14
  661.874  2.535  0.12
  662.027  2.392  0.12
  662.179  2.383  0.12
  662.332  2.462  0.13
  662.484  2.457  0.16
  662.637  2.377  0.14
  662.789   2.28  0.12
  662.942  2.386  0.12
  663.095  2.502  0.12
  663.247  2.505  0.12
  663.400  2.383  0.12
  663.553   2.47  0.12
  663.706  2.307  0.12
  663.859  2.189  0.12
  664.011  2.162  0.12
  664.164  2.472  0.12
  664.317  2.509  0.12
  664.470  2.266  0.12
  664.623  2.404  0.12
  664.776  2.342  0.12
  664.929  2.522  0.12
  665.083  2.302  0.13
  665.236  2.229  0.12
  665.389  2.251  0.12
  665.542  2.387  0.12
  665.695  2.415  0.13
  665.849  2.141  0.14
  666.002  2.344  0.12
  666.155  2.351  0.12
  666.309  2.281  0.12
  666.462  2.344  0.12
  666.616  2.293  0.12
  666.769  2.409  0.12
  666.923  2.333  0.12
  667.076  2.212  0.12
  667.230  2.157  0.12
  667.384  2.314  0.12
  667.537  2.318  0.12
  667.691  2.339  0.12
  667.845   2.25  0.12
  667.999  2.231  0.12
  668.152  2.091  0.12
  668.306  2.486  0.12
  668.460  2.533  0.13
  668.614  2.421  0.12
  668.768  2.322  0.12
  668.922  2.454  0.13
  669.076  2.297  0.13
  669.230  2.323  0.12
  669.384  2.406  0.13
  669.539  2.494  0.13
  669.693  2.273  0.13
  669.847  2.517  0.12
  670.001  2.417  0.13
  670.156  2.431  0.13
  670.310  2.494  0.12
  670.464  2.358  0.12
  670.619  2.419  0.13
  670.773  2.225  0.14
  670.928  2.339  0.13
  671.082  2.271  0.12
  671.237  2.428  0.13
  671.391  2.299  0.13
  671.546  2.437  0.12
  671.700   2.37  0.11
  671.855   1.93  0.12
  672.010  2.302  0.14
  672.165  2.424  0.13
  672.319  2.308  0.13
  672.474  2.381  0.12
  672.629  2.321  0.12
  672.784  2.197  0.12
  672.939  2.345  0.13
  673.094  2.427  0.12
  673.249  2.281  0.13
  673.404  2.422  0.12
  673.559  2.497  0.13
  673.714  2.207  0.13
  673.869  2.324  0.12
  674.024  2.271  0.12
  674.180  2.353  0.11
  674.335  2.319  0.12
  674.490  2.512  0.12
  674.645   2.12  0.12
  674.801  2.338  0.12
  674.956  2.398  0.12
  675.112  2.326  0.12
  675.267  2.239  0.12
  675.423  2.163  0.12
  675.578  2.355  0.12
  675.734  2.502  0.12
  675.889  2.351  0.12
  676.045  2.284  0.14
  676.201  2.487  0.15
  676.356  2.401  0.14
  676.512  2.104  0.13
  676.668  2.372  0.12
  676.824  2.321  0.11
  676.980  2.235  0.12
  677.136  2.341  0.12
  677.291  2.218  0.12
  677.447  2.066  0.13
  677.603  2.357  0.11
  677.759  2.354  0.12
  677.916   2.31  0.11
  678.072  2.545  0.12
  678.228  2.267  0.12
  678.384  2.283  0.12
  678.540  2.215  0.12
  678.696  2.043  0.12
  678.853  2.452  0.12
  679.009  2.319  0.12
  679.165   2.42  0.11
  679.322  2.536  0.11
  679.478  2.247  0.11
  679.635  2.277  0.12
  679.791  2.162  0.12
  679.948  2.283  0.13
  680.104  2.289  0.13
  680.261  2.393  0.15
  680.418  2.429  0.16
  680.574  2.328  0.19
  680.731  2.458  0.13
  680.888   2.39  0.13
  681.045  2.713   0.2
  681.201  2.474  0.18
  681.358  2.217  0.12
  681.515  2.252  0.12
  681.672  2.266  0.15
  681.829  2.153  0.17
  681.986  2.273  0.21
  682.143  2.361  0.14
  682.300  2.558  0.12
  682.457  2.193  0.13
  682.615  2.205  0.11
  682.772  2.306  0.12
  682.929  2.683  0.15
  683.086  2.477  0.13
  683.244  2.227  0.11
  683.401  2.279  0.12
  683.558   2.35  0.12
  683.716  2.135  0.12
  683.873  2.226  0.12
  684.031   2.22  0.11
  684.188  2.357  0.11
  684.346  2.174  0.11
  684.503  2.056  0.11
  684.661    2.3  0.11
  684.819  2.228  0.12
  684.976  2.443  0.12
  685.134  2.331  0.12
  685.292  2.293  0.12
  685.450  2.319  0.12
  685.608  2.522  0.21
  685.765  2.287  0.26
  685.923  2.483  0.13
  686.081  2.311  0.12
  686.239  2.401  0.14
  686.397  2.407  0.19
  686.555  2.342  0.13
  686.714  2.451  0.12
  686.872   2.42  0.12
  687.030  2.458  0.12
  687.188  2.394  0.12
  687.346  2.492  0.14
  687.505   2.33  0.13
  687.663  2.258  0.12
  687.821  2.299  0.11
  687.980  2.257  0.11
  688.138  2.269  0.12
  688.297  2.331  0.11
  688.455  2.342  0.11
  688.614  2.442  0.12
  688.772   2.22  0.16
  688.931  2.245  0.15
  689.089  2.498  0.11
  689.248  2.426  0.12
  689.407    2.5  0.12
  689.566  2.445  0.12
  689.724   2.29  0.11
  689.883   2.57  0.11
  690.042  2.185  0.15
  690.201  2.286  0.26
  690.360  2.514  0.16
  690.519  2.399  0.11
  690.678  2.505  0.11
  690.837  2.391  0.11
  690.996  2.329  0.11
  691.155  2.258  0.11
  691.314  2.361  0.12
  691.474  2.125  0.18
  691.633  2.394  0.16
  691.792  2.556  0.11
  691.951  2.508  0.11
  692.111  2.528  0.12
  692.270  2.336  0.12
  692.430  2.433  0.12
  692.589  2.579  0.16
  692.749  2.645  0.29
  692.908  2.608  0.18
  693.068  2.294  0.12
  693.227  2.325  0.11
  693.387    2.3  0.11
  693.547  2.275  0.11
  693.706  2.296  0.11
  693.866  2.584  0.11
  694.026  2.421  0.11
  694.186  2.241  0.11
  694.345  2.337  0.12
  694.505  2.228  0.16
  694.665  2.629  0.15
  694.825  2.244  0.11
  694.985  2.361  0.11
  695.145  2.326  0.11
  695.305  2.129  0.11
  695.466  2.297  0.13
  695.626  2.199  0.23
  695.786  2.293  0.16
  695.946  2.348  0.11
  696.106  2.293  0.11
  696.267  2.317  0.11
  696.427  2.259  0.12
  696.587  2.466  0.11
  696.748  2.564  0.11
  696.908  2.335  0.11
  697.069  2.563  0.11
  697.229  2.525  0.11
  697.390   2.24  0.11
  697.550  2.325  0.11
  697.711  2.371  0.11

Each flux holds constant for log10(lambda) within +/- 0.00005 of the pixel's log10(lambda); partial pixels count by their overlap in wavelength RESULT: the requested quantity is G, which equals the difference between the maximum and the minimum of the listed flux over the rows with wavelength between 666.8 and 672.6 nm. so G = 0.60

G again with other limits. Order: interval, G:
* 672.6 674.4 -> 0.30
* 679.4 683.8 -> 0.58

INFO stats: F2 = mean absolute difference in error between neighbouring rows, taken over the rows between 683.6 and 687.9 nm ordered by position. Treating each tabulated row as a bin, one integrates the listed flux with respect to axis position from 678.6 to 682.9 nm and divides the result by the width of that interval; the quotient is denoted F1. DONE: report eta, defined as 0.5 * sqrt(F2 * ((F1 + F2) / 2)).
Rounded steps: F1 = 2.34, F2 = 0.019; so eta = 0.074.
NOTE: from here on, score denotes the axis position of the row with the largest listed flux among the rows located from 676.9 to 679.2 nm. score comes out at 678.072 nm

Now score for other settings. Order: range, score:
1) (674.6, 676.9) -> 675.734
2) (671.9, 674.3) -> 673.559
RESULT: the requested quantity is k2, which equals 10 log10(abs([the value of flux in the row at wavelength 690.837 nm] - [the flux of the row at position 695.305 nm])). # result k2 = -5.8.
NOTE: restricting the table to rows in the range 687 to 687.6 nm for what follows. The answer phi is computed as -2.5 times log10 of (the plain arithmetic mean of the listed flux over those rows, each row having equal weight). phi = -0.96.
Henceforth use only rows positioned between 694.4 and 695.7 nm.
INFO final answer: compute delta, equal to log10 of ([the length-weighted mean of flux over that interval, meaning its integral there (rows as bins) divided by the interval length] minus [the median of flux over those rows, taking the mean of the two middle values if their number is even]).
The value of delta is -1.5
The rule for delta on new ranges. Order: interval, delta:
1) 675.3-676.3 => -3.4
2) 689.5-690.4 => -2.1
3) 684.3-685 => -2.9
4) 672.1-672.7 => -2.1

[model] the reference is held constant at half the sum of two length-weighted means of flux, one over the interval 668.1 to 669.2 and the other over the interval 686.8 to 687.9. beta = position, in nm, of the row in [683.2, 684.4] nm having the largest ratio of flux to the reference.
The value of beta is 684.188 nm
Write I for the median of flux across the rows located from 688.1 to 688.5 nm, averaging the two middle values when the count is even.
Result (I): 2.33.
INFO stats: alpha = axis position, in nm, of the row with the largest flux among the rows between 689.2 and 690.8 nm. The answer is 689.883 nm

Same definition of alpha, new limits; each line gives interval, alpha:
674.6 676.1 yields 675.734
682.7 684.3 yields 682.929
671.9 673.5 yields 673.094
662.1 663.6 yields 663.247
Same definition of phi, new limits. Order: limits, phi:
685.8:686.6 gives -0.95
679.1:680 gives -0.91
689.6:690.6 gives -0.94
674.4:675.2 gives -0.92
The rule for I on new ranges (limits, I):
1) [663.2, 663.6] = 2.47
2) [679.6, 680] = 2.28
